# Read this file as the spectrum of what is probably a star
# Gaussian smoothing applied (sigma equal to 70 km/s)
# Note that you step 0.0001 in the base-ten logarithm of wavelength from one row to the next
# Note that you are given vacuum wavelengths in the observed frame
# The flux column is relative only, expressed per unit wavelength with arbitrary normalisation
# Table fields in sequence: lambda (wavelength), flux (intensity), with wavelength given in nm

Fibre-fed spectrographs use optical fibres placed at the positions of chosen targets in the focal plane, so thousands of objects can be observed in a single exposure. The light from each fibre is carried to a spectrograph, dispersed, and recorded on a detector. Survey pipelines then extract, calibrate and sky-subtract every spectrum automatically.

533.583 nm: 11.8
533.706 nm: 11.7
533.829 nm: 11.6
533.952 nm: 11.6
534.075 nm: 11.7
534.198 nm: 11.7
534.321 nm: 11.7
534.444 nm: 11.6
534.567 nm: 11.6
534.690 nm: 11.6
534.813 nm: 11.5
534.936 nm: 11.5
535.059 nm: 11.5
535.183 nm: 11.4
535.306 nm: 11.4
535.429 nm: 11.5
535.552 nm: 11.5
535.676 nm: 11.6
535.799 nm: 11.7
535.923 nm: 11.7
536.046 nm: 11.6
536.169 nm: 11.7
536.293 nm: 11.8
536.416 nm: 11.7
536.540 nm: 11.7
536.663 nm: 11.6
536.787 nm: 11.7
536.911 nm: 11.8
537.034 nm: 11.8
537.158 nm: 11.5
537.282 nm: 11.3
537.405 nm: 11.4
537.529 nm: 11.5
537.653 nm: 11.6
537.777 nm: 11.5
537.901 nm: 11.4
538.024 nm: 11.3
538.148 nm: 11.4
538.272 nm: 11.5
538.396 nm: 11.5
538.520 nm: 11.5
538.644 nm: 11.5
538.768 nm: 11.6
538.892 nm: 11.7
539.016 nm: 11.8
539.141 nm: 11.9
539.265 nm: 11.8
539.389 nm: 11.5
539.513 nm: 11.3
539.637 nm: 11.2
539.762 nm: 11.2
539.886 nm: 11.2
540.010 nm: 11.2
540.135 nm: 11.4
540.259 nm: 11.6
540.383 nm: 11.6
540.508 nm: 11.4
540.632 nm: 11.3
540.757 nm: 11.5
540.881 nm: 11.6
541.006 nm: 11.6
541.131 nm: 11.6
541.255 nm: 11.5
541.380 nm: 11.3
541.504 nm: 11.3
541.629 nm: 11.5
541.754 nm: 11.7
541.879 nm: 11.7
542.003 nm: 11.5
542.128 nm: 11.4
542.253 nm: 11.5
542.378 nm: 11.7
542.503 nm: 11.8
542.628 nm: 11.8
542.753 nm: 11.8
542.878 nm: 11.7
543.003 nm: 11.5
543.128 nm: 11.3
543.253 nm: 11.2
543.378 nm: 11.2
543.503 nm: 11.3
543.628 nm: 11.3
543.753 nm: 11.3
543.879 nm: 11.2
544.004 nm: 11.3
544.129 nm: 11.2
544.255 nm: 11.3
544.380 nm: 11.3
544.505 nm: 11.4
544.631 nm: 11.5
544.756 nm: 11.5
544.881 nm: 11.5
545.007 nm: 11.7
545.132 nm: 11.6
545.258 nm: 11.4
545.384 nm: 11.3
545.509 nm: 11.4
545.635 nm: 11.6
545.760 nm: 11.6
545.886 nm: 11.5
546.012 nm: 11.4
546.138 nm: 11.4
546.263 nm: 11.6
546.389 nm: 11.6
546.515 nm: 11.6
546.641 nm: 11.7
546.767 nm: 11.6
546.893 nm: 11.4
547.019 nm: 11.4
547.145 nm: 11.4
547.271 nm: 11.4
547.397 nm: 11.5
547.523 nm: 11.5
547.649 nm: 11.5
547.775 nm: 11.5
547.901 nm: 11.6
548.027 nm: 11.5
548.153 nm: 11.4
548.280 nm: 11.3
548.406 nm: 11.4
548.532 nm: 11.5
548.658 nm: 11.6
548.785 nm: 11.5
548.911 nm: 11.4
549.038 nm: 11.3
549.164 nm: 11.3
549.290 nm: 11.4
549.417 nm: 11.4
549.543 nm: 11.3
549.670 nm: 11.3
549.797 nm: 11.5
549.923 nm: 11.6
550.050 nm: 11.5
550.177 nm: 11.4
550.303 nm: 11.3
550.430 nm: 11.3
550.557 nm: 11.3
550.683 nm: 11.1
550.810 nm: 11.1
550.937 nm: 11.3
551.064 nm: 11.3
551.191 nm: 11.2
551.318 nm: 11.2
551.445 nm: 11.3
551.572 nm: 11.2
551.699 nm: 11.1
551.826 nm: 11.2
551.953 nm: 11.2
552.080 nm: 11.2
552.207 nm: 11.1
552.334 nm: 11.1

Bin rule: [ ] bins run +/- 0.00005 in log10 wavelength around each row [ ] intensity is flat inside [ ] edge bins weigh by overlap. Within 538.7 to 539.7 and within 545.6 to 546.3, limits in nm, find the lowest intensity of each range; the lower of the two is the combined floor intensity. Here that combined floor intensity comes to 11.2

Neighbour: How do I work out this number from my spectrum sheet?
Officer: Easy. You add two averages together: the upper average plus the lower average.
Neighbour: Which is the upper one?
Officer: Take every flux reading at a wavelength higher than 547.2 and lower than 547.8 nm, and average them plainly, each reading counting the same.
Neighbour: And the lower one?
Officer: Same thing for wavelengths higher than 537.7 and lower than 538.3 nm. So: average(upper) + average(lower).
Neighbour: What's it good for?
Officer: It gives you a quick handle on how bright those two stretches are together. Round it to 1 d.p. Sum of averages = 22.9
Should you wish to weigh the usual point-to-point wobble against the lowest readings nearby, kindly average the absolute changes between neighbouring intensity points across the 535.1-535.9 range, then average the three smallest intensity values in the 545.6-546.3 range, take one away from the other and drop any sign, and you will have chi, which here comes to 11.4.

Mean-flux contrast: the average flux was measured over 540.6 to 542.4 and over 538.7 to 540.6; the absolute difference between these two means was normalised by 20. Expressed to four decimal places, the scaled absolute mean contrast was 0.0010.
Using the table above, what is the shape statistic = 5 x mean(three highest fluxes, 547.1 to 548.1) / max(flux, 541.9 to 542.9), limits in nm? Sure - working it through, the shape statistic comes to 4.89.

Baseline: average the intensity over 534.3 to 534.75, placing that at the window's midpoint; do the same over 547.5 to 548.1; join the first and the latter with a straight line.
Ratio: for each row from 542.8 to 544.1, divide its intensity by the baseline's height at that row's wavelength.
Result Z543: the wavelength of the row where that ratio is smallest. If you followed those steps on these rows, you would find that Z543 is 543.253 nm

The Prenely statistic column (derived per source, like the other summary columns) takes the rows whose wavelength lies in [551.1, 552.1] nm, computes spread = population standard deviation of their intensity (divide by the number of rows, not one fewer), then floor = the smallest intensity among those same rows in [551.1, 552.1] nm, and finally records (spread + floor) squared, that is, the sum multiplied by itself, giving 124.3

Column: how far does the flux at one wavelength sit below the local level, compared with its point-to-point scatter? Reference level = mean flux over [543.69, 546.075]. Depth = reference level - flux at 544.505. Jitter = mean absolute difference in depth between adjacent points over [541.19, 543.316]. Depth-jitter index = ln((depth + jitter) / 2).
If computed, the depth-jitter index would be -2.7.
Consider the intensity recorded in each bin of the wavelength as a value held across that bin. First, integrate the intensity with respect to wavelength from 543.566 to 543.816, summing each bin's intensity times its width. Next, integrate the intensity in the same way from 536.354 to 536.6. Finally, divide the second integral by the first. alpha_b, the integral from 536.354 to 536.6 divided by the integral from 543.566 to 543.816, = 1.02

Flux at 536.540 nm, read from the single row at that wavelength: 11.7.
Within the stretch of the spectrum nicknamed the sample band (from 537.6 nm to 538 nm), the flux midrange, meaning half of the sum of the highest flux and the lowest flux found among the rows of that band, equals 11.5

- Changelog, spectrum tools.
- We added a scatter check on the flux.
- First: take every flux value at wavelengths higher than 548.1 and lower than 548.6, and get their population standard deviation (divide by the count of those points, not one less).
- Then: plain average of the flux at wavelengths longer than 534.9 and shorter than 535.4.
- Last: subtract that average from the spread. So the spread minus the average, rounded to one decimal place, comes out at -11.4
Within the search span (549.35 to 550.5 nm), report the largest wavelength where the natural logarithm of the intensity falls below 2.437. 550.430 nm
